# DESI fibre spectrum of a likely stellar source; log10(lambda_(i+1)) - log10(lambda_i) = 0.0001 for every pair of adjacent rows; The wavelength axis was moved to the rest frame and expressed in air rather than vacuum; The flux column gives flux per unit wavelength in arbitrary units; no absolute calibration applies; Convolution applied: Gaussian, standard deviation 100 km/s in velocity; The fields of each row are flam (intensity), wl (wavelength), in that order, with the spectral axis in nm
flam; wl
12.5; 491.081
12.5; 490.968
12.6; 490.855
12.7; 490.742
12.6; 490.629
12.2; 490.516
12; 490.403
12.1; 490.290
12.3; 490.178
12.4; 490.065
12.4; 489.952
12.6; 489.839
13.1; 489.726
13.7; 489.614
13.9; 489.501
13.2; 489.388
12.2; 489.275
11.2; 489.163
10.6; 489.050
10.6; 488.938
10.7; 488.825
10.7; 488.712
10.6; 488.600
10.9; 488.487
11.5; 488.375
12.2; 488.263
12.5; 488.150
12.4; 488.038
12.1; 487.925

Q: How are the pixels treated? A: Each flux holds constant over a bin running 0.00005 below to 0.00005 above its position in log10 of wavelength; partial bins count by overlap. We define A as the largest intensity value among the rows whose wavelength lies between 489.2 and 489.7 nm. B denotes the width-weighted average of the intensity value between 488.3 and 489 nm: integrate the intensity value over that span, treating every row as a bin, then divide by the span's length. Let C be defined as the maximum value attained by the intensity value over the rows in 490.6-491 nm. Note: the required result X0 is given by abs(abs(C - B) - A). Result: 12.1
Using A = 13.9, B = 10.9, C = 12.7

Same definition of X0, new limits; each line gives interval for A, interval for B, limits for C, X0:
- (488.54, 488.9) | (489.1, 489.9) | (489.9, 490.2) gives 10.3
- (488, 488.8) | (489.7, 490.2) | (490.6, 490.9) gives 12.3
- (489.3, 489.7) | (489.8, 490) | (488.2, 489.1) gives 13.6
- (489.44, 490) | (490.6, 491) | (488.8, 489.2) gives 12.5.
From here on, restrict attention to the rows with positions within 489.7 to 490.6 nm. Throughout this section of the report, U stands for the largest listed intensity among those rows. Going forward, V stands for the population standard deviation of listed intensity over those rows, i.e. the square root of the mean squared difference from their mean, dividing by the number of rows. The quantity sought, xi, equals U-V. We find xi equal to 12.8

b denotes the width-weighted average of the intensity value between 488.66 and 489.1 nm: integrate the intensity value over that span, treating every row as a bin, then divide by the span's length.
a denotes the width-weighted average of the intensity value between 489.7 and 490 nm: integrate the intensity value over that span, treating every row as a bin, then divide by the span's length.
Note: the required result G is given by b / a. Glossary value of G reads 0.84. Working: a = 12.7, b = 10.6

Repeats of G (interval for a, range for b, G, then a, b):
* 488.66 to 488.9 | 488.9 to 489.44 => 1.09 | 10.7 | 11.6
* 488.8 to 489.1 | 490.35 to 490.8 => 1.16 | 10.6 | 12.4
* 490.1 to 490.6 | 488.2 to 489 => 0.90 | 12.2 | 11.0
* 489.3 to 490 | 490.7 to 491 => 0.96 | 13.1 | 12.6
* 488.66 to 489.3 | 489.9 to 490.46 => 1.12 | 10.9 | 12.2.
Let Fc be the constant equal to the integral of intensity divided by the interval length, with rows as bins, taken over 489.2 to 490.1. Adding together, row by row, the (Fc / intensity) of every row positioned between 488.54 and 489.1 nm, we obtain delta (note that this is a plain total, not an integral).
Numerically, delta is 6.1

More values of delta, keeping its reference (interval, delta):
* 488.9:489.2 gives 3.6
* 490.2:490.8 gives 5.2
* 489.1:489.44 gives 3.2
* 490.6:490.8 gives 2.0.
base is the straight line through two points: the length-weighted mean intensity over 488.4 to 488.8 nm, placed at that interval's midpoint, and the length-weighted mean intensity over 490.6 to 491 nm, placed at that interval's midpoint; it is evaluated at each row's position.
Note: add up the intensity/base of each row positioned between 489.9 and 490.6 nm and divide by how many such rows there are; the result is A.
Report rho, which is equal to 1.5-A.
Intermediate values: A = 1.01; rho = 0.49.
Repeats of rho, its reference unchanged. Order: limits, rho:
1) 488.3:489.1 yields 0.51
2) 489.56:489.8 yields 0.35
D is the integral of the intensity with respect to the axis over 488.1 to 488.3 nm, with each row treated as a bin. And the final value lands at 2.46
